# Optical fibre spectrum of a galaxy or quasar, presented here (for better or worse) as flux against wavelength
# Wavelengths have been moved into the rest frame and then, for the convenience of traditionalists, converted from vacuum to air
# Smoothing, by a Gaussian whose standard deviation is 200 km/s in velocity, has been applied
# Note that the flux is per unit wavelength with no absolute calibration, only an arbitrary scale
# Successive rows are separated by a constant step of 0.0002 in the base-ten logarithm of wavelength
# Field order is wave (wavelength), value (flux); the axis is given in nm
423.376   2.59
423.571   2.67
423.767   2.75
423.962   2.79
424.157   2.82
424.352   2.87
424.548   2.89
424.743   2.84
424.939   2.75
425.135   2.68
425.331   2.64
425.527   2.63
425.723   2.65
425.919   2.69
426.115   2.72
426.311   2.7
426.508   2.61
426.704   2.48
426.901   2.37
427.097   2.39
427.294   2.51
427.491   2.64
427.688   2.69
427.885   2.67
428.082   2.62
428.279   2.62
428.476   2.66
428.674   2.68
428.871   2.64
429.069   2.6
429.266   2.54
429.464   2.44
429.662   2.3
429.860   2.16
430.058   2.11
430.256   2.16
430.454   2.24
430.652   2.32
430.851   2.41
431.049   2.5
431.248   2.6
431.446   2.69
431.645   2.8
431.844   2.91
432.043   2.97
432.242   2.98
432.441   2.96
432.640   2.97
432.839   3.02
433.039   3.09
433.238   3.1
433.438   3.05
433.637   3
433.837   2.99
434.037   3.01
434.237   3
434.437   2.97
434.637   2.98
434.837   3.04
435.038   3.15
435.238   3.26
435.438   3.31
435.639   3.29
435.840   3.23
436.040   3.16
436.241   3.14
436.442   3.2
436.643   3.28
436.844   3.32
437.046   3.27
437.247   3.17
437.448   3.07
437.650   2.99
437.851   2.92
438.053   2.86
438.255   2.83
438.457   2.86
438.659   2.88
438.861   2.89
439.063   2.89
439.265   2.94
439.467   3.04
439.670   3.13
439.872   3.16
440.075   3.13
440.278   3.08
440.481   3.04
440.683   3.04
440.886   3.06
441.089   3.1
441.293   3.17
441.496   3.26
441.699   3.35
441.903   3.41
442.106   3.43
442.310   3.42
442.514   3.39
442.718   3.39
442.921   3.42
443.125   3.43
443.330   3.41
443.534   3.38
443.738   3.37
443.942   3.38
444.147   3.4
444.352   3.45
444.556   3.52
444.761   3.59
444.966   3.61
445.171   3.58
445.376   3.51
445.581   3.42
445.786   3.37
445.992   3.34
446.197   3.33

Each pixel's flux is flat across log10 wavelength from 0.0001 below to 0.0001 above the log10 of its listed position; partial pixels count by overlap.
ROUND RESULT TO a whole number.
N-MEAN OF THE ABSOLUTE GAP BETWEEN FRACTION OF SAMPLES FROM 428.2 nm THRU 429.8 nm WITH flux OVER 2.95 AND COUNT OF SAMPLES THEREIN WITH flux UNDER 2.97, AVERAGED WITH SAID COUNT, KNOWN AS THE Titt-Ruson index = 8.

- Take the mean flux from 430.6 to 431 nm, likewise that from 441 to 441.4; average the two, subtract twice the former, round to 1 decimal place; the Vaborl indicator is -2.0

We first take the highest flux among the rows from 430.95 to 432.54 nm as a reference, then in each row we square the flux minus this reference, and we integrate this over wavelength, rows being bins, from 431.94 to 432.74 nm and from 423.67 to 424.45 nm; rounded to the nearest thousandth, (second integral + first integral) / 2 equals 0.012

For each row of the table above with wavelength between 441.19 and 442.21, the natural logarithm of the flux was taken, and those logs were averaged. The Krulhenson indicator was 1.20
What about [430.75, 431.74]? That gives 0.95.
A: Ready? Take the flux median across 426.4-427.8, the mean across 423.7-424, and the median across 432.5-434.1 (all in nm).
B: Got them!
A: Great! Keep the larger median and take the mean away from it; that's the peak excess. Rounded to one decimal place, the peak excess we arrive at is 0.2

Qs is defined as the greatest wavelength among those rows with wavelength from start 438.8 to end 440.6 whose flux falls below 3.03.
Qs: 439.265 nm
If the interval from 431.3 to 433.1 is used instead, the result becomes 432.839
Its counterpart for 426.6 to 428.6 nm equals 428.476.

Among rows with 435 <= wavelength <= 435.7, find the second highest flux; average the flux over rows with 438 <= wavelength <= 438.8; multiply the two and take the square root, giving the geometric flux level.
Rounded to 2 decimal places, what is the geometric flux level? 3.07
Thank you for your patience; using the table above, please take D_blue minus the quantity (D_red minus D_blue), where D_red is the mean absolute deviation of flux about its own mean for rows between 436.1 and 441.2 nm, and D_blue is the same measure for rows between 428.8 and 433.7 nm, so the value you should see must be 0.46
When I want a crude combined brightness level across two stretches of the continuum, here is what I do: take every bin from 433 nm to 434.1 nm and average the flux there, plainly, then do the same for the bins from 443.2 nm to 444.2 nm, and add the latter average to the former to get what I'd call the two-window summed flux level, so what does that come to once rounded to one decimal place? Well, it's 6.4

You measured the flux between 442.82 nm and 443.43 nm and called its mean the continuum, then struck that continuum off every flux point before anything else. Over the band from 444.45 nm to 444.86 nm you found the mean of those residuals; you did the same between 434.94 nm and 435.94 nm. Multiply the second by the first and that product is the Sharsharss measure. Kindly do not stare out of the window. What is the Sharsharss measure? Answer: -0.023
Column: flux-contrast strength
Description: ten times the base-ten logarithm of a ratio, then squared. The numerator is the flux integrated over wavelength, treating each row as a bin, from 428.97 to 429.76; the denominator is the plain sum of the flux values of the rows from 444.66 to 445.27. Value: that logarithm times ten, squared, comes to 55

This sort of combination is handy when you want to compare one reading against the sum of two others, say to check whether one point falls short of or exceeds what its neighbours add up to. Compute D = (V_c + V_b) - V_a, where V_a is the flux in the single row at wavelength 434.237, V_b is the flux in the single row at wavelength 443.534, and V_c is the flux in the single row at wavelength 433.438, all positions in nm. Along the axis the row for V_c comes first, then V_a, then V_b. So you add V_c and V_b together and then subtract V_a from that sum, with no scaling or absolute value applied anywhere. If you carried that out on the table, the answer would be 3.43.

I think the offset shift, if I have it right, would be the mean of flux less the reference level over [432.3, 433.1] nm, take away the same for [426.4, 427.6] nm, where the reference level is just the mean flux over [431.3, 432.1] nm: 0.5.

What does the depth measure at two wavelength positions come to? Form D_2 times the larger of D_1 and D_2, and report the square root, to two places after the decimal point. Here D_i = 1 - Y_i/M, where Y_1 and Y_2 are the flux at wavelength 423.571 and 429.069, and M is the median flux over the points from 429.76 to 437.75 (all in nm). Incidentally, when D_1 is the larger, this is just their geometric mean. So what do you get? 0.13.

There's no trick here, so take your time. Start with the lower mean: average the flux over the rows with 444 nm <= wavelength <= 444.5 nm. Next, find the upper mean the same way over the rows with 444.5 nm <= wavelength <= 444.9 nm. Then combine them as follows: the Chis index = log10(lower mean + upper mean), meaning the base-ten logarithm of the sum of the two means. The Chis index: 0.84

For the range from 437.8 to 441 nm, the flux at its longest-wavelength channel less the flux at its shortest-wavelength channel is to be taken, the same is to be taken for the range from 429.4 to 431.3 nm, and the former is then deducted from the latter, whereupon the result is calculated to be 0.0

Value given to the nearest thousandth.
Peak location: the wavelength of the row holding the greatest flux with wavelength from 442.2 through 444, 443.125 nm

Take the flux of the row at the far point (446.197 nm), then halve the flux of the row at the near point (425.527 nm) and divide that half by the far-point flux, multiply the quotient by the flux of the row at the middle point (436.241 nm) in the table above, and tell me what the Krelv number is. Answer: 1.24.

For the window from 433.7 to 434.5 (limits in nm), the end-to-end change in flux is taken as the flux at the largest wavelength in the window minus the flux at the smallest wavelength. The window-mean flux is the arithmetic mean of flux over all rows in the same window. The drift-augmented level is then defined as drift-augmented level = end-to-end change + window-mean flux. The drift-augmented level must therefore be 3.0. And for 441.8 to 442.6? 3.4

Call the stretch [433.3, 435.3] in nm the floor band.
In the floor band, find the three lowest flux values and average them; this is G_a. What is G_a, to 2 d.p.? 2.98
